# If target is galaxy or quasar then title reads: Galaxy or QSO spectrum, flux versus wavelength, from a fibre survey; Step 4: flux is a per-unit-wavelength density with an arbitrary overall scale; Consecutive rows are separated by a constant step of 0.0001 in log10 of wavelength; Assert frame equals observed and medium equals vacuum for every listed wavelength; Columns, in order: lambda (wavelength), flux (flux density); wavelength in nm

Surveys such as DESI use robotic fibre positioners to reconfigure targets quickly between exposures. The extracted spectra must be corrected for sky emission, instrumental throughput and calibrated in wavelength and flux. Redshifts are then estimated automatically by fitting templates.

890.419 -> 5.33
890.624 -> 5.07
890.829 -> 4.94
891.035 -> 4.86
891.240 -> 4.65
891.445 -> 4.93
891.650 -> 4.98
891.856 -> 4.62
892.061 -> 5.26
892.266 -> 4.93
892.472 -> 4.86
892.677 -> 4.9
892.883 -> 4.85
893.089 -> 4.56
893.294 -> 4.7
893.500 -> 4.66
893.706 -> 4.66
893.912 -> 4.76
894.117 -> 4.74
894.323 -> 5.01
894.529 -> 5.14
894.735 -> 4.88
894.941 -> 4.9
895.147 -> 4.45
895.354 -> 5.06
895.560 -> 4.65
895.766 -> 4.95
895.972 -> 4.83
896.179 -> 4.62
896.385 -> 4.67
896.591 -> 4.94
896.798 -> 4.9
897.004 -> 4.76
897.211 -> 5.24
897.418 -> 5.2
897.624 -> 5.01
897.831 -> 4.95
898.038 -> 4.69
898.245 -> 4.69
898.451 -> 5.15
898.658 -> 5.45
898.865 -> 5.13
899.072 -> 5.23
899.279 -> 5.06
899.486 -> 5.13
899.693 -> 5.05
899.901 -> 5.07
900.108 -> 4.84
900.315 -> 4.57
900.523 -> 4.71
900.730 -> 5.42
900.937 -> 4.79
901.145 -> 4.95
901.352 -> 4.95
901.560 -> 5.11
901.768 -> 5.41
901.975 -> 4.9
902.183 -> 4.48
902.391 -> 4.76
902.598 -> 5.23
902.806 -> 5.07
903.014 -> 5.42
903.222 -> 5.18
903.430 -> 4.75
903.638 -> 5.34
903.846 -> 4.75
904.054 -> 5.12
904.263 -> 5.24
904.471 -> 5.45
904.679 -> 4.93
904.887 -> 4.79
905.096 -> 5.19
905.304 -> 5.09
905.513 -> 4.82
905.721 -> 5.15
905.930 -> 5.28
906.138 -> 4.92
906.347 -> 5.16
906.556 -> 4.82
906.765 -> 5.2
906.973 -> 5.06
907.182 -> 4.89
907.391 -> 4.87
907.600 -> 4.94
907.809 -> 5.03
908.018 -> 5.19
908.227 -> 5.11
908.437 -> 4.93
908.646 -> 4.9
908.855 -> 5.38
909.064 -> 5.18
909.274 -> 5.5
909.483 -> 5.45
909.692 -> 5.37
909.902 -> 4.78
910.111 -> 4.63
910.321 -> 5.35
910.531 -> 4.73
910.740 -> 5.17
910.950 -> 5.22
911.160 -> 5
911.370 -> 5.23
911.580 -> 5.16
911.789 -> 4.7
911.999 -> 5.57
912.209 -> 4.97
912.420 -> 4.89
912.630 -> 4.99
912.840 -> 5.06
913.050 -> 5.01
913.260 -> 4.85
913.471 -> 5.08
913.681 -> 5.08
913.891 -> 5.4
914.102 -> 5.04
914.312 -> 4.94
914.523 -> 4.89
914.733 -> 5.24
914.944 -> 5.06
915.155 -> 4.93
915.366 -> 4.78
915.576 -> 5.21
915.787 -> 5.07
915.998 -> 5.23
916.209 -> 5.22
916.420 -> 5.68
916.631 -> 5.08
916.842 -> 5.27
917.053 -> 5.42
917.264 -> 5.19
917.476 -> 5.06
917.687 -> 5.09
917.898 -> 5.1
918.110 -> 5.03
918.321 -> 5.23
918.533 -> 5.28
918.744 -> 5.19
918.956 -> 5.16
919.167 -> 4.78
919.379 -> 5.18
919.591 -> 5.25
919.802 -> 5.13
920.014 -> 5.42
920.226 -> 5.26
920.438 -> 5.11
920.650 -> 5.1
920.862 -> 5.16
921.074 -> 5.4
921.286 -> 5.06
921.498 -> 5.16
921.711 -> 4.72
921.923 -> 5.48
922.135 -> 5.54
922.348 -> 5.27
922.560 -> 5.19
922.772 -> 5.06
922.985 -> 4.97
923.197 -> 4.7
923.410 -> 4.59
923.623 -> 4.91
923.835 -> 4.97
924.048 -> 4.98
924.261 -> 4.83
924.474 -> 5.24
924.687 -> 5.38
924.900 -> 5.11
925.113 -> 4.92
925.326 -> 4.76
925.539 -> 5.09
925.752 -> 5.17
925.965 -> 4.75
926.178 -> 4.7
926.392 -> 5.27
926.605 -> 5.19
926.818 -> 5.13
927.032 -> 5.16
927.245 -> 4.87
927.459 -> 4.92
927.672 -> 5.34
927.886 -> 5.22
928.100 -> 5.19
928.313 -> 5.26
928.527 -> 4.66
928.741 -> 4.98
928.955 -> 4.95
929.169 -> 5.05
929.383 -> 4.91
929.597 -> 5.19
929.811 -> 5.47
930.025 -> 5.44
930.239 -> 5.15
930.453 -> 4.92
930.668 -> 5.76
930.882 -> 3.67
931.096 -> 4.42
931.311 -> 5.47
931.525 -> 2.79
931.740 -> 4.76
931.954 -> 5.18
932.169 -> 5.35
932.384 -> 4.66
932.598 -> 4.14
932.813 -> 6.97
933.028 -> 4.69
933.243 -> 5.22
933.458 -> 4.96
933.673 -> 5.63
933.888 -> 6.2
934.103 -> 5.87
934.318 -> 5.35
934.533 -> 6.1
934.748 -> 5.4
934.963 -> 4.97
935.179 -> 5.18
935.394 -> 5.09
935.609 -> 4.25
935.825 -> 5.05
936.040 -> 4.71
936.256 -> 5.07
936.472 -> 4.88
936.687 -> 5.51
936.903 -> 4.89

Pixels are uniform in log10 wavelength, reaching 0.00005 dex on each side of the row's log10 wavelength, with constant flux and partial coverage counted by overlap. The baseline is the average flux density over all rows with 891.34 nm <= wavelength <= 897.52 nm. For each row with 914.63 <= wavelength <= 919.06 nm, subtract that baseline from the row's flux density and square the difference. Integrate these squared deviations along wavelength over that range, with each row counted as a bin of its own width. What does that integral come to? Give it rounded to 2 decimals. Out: 0.57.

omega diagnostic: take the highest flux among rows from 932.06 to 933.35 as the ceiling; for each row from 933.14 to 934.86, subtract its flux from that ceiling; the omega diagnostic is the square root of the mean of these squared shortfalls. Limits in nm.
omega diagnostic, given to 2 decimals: 1.44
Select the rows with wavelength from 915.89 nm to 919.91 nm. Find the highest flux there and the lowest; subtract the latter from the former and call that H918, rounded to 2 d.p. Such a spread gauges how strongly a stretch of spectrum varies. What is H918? 0.90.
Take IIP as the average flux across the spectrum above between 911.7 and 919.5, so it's 5.11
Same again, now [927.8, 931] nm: 5.05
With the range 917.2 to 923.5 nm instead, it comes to 5.13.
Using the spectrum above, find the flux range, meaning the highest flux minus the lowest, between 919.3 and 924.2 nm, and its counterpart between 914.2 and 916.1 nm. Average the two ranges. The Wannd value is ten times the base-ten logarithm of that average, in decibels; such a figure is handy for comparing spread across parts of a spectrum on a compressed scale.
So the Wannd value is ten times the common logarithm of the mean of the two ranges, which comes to -1.5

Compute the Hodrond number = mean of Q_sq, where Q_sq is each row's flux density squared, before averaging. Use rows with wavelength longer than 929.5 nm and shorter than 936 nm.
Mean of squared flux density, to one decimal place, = 26.7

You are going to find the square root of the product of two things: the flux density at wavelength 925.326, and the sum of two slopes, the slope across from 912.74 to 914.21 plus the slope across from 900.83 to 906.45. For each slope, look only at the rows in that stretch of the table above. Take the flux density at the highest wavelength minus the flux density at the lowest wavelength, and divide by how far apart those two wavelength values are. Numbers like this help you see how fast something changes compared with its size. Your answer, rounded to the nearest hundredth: 0.50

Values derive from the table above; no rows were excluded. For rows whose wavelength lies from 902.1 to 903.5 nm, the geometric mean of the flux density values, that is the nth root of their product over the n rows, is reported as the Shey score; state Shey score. 4.97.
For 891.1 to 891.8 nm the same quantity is 4.85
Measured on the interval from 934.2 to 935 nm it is 5.44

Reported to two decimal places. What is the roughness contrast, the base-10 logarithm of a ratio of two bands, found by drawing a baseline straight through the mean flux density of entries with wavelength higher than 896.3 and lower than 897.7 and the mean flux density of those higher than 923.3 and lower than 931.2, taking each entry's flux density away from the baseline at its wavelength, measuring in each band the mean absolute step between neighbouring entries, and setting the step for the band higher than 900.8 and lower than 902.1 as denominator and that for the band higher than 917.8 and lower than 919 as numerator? -0.41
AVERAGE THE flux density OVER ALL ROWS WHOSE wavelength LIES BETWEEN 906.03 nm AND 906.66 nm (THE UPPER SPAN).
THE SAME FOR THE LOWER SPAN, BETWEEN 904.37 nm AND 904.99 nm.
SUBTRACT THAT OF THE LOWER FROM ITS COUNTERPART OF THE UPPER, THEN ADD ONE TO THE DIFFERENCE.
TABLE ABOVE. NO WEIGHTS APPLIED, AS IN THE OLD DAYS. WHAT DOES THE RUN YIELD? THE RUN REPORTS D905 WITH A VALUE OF 0.91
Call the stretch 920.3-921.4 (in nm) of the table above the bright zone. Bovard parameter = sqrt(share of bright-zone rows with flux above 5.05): 1.0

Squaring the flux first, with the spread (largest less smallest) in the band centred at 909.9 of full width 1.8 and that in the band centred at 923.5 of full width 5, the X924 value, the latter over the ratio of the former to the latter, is 11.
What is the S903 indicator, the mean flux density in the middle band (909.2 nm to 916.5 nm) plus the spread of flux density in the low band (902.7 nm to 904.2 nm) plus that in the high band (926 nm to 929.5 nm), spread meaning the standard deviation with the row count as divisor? 5.54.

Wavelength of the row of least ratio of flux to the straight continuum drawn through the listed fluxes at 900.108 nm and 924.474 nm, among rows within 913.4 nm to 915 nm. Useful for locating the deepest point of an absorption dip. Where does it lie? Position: 914.523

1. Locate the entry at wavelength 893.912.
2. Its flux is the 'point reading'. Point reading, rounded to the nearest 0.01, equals 4.76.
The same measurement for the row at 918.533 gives 5.28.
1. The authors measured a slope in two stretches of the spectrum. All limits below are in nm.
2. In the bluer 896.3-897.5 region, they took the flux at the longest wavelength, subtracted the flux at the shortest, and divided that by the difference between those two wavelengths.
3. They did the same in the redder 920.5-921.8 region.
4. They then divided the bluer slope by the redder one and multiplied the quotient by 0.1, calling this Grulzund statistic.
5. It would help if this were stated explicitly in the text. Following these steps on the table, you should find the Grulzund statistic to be -0.14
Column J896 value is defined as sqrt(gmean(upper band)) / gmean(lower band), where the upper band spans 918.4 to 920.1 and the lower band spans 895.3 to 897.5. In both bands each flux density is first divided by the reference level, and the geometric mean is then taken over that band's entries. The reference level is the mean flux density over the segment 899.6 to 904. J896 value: 1.04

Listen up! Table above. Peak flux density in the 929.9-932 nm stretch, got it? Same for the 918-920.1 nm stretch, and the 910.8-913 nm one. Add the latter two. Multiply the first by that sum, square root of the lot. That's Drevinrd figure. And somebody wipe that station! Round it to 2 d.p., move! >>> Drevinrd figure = 7.96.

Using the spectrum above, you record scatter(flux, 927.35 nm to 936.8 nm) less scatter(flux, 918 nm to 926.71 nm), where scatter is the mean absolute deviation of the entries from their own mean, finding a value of 0.25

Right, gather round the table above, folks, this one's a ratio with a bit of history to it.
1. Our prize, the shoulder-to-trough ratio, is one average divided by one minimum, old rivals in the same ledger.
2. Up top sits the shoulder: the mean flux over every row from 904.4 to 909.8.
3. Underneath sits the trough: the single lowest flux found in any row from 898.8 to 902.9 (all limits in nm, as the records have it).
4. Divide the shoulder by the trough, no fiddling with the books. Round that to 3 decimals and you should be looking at 1.138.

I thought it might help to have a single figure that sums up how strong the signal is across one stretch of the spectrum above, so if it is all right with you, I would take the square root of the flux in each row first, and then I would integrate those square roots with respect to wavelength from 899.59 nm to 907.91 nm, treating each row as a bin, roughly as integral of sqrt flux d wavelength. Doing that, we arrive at 19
